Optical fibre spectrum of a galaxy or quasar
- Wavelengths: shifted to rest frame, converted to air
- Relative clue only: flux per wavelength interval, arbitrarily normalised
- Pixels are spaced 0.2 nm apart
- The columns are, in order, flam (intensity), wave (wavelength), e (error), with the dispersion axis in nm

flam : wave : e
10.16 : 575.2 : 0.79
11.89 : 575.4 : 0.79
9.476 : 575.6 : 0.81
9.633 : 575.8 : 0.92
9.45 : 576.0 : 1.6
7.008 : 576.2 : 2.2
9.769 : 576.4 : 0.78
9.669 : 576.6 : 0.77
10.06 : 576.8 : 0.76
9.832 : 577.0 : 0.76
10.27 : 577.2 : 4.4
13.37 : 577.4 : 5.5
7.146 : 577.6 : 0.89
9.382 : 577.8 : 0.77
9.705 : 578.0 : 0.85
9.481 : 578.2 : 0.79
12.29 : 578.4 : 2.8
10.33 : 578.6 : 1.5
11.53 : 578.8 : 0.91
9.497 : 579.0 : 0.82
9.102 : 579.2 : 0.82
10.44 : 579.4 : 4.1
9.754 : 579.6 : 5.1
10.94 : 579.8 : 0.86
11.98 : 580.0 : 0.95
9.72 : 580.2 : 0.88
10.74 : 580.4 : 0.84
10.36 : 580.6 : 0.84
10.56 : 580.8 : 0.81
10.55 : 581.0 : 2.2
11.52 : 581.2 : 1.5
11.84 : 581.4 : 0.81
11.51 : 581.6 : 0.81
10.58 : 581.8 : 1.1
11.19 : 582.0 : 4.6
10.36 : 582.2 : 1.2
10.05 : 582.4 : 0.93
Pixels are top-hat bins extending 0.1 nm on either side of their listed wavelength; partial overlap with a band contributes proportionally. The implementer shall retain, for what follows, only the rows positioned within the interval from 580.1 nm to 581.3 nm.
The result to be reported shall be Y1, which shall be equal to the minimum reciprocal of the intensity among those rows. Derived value 0.087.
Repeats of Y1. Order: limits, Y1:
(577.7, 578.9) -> 0.081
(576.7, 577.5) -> 0.075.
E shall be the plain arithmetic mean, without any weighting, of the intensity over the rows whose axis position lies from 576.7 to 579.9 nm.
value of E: 10.20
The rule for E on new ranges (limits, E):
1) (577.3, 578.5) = 10.23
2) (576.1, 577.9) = 9.61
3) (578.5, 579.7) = 10.11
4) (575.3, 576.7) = 9.56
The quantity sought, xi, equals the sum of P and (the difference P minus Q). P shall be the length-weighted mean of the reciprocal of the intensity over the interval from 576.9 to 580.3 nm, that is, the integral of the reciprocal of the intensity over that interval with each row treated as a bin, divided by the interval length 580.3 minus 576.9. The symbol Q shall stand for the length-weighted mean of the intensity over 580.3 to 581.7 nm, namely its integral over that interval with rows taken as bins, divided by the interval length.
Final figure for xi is -10.8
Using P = 0.099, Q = 11.0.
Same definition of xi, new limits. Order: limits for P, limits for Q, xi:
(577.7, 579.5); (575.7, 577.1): -9.1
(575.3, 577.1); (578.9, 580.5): -10.1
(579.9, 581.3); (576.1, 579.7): -9.7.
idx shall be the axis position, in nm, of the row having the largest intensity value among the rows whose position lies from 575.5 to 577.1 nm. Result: 576.8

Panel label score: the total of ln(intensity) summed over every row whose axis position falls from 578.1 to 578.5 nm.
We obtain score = 4.8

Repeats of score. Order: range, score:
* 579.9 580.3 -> 4.8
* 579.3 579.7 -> 4.6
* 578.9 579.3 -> 4.5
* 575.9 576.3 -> 4.2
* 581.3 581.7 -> 4.9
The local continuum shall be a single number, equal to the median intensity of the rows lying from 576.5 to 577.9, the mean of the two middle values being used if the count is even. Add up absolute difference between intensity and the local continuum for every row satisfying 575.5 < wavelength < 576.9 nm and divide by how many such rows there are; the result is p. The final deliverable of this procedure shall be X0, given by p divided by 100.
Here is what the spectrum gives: 0.006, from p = 0.60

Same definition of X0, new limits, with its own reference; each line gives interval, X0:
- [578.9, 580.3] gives 0.007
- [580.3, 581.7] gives 0.012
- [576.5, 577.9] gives 0.011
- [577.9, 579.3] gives 0.009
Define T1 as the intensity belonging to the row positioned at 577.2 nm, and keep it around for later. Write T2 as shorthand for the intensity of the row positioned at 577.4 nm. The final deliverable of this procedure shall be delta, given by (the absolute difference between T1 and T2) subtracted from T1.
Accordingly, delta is 7.2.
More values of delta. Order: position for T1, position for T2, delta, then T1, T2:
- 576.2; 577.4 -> 0.6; 7.008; 13.37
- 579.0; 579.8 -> 8.1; 9.497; 10.94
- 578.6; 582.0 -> 9.5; 10.33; 11.19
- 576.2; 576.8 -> 4.0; 7.008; 10.06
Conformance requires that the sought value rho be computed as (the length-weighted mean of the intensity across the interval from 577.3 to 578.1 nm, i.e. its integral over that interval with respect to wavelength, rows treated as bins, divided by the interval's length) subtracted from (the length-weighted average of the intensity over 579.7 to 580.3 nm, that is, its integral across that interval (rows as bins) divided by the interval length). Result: 1.0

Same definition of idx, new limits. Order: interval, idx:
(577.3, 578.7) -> 577.4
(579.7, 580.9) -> 580.0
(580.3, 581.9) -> 581.4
